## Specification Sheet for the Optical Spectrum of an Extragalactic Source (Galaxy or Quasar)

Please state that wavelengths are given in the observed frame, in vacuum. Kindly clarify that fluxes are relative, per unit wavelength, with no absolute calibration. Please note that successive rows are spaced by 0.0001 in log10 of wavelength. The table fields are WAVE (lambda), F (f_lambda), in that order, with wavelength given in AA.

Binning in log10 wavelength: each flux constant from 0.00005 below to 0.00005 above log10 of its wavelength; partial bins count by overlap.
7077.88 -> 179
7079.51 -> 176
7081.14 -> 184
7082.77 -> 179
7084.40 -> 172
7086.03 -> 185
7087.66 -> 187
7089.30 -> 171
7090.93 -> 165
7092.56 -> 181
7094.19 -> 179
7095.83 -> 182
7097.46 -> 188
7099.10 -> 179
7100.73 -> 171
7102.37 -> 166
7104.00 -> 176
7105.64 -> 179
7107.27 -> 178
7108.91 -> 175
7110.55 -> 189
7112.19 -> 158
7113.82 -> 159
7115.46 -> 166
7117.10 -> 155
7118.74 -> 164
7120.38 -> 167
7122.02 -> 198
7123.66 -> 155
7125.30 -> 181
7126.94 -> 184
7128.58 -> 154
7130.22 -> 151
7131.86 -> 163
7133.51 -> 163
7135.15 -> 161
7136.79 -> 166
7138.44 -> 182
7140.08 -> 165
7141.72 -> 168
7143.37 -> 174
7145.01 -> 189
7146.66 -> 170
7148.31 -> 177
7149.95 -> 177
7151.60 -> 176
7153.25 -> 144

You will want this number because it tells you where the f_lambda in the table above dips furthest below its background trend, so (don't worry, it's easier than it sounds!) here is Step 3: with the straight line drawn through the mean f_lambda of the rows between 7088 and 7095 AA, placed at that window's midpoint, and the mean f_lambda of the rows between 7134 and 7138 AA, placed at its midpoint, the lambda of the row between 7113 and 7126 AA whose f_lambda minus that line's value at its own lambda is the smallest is 7117.10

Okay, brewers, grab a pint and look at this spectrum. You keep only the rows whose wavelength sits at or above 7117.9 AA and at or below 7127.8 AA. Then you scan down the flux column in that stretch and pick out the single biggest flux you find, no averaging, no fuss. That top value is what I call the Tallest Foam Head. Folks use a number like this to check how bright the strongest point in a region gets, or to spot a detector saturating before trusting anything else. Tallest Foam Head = 198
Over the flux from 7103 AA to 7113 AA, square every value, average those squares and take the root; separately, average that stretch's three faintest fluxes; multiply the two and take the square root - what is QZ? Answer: 173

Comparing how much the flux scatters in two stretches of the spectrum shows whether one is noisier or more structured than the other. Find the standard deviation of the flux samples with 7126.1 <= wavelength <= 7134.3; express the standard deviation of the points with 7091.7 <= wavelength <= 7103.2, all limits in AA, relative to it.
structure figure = 0.6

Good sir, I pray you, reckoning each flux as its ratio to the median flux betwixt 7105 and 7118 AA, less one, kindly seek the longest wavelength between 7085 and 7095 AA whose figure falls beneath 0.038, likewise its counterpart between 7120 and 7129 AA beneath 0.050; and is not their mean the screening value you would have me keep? 7109.8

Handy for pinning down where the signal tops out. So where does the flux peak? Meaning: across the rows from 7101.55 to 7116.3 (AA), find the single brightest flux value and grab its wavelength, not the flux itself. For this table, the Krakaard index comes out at 7110.55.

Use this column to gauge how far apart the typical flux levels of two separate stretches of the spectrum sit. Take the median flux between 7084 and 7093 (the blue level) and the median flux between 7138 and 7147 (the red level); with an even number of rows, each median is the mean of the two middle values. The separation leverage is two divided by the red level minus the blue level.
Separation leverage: -0.44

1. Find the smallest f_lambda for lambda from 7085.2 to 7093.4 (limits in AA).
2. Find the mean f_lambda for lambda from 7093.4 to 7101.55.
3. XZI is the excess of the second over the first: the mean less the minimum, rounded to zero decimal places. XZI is 15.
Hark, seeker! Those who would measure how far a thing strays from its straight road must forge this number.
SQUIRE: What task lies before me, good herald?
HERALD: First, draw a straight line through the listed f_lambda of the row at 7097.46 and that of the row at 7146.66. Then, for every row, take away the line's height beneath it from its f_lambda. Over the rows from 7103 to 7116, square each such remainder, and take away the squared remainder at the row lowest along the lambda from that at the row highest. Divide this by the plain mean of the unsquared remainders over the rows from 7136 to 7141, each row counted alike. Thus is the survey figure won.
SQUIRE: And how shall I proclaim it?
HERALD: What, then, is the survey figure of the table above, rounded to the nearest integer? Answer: -72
